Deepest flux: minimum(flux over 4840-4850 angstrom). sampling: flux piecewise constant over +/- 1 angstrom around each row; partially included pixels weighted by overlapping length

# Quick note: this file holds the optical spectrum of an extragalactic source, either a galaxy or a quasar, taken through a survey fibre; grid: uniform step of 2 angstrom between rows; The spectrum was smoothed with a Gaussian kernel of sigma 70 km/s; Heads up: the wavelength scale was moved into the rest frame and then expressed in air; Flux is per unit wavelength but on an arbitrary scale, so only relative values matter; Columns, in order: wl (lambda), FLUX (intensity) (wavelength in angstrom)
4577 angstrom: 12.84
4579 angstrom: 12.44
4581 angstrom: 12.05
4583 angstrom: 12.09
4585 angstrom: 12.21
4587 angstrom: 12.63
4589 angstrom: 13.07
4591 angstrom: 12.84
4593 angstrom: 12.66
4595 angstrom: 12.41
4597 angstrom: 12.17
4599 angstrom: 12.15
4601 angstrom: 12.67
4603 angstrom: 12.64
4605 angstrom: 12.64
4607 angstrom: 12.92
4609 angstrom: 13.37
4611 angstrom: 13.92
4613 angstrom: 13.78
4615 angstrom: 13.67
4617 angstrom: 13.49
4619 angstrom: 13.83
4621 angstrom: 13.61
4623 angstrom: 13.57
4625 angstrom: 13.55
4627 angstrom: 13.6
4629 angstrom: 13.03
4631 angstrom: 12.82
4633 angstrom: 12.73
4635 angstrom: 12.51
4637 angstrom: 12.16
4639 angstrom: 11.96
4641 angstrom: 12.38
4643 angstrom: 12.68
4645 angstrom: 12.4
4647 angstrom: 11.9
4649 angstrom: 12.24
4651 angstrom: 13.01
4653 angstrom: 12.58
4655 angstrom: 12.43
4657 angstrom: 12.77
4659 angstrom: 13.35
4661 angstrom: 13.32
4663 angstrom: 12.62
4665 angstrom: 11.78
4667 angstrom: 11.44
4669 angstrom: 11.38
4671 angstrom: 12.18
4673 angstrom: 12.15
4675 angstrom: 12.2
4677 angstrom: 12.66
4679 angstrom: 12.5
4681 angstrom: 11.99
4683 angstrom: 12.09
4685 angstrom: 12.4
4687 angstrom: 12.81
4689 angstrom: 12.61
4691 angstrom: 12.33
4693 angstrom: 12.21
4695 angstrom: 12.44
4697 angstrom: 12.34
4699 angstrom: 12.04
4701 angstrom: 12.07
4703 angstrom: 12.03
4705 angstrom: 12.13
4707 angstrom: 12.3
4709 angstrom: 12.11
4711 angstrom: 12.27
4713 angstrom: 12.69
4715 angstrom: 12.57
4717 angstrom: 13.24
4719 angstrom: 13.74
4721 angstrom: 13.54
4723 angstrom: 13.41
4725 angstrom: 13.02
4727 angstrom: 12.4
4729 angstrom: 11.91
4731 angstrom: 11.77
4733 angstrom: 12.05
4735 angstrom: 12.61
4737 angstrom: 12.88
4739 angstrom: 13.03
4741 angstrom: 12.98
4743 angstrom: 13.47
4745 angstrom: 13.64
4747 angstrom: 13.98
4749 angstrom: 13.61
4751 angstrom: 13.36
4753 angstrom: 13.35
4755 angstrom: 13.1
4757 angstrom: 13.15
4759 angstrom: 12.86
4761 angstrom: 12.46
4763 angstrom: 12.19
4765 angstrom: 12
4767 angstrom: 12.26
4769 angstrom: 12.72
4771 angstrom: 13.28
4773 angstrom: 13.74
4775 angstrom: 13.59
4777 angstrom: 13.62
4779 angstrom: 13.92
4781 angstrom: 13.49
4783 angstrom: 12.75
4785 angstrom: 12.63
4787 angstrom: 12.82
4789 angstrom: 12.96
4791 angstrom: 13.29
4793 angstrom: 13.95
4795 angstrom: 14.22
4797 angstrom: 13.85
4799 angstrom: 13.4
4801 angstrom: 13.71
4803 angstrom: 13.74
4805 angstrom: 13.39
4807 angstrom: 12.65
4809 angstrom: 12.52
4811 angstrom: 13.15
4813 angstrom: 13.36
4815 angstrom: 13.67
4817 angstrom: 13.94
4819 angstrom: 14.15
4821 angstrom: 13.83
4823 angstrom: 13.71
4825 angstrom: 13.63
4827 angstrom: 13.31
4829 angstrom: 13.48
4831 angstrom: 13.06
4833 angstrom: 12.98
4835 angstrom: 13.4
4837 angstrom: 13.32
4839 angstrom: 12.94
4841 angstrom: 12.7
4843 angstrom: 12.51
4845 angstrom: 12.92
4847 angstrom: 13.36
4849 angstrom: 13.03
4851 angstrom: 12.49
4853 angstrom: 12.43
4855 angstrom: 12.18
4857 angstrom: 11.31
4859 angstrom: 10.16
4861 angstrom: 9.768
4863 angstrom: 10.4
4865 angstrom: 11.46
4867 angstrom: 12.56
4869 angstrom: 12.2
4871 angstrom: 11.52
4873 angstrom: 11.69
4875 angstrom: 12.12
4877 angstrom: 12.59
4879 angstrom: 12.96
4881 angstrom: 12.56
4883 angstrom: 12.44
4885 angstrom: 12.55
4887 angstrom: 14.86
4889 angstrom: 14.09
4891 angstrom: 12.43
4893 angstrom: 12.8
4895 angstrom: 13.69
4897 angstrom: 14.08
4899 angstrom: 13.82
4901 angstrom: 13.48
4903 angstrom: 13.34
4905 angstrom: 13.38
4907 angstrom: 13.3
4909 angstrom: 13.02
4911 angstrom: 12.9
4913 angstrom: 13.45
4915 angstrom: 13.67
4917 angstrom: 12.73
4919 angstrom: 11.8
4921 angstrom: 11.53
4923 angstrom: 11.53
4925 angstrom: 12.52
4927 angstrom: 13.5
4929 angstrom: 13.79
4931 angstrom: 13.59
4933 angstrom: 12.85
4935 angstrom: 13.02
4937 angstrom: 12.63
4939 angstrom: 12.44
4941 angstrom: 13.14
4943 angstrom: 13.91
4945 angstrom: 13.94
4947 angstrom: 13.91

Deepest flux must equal 12.51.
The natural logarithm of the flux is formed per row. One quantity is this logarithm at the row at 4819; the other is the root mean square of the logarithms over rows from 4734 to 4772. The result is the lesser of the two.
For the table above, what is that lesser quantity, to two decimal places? 2.56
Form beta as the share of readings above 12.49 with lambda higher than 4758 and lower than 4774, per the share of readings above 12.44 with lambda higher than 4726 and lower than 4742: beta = 1.0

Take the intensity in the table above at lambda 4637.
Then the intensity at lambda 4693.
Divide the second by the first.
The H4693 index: 1.00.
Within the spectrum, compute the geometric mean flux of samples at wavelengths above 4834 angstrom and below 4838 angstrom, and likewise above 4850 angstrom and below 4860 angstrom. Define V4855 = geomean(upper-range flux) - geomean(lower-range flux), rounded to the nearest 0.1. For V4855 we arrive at -1.7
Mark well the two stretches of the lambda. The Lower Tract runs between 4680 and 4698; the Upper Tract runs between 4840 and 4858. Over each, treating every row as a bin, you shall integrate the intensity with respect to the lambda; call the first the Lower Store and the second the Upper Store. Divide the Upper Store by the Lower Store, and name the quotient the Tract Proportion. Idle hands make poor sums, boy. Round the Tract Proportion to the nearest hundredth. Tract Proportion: 1.02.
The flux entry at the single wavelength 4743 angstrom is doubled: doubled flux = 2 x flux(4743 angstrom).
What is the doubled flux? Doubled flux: 27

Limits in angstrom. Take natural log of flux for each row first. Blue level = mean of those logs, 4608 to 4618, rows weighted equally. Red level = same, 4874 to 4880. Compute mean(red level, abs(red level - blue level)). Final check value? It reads 1.307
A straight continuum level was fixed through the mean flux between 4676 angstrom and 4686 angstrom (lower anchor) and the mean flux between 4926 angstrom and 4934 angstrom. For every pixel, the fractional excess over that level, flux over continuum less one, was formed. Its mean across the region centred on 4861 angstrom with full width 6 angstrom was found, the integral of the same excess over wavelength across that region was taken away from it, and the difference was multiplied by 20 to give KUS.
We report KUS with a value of 23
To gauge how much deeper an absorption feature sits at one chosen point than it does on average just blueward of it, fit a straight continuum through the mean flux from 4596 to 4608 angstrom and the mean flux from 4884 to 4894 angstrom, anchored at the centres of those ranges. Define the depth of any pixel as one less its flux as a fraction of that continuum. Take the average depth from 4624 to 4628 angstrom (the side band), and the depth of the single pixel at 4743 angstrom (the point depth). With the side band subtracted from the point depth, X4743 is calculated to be 0.036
